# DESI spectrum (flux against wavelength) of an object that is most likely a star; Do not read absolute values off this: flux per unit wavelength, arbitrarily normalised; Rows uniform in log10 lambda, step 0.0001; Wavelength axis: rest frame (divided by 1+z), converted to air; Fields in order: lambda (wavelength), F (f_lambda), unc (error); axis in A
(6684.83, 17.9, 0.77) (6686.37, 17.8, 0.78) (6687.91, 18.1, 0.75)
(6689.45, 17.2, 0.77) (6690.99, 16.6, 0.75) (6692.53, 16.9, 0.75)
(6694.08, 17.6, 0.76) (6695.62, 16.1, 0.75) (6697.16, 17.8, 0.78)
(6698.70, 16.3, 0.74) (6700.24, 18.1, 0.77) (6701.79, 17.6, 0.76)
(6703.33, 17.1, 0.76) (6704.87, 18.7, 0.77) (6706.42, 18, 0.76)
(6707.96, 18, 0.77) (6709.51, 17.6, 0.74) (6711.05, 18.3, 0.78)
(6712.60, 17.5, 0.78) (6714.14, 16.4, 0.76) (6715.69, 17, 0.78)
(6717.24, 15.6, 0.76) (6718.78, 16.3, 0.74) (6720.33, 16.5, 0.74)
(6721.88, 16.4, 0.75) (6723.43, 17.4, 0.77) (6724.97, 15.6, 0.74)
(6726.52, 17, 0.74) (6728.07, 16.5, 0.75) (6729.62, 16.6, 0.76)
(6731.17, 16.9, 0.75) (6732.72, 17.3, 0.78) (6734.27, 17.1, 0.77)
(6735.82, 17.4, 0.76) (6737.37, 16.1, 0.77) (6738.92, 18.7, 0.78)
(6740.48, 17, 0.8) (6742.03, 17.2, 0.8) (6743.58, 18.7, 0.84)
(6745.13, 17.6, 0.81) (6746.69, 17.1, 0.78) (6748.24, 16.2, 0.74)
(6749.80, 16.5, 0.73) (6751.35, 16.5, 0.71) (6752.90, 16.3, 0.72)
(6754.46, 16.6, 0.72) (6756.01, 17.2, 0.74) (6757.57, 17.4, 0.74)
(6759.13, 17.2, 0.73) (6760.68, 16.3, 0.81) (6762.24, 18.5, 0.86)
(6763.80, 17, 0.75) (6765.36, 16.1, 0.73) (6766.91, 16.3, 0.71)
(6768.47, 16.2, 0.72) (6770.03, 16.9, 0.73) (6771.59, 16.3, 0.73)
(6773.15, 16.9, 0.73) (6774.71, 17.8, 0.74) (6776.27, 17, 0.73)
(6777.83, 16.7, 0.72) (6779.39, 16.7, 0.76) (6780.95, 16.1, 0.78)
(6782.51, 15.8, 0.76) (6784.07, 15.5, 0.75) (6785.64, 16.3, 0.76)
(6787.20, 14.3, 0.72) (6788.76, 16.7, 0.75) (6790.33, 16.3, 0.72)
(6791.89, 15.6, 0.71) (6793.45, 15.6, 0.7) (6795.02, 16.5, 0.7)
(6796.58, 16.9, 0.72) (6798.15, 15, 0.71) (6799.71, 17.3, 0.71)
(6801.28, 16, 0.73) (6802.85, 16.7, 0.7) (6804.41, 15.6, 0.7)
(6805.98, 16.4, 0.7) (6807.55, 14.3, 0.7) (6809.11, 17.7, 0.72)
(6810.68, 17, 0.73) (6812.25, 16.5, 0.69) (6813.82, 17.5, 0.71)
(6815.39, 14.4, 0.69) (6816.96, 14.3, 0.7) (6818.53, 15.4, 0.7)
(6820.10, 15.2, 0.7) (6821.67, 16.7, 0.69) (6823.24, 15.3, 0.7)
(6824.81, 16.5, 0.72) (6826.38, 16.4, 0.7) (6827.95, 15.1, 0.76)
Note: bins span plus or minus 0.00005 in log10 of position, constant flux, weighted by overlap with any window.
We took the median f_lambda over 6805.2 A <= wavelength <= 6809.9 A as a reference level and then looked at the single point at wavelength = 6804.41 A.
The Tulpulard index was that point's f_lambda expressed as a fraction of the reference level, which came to 0.95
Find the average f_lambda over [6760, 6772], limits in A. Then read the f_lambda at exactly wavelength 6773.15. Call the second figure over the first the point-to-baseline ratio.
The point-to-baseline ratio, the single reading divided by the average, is 1.01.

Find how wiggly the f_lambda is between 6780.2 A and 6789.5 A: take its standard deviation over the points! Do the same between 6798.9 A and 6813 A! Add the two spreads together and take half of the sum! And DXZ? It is 0.9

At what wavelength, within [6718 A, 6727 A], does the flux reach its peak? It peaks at 6723.43 A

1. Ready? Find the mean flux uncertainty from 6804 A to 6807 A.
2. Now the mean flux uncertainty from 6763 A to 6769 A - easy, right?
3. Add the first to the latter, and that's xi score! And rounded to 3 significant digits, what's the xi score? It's 1.43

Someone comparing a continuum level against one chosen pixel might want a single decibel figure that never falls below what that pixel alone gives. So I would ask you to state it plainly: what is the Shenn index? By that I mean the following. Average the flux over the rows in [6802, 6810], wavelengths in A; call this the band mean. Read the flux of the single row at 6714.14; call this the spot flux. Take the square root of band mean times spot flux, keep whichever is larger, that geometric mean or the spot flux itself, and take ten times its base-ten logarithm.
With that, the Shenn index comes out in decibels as 12.1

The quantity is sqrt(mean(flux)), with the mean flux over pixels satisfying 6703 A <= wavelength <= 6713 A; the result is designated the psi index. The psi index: 4.23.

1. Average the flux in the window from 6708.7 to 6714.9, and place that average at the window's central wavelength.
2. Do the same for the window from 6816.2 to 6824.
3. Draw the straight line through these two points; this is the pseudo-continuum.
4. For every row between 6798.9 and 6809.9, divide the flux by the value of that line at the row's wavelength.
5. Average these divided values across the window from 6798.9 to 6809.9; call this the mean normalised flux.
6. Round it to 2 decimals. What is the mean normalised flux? 1.04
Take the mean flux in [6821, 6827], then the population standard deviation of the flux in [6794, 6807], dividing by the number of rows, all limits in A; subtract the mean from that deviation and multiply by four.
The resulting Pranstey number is -62.1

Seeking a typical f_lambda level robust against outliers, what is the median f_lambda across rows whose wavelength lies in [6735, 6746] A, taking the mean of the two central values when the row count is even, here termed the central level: 17.4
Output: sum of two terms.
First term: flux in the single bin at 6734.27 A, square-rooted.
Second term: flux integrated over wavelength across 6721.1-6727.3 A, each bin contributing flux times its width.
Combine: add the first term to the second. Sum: 107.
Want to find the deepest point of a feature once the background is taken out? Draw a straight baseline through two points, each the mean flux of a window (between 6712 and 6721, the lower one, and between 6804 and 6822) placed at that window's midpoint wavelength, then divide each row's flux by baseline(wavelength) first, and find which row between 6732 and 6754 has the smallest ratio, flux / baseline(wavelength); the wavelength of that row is 6737.37 A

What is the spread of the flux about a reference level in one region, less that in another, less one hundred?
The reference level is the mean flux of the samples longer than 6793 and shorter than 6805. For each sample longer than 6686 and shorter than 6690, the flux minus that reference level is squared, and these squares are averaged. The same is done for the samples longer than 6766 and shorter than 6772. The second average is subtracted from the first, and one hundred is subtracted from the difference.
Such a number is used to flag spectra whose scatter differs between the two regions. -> -97.7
